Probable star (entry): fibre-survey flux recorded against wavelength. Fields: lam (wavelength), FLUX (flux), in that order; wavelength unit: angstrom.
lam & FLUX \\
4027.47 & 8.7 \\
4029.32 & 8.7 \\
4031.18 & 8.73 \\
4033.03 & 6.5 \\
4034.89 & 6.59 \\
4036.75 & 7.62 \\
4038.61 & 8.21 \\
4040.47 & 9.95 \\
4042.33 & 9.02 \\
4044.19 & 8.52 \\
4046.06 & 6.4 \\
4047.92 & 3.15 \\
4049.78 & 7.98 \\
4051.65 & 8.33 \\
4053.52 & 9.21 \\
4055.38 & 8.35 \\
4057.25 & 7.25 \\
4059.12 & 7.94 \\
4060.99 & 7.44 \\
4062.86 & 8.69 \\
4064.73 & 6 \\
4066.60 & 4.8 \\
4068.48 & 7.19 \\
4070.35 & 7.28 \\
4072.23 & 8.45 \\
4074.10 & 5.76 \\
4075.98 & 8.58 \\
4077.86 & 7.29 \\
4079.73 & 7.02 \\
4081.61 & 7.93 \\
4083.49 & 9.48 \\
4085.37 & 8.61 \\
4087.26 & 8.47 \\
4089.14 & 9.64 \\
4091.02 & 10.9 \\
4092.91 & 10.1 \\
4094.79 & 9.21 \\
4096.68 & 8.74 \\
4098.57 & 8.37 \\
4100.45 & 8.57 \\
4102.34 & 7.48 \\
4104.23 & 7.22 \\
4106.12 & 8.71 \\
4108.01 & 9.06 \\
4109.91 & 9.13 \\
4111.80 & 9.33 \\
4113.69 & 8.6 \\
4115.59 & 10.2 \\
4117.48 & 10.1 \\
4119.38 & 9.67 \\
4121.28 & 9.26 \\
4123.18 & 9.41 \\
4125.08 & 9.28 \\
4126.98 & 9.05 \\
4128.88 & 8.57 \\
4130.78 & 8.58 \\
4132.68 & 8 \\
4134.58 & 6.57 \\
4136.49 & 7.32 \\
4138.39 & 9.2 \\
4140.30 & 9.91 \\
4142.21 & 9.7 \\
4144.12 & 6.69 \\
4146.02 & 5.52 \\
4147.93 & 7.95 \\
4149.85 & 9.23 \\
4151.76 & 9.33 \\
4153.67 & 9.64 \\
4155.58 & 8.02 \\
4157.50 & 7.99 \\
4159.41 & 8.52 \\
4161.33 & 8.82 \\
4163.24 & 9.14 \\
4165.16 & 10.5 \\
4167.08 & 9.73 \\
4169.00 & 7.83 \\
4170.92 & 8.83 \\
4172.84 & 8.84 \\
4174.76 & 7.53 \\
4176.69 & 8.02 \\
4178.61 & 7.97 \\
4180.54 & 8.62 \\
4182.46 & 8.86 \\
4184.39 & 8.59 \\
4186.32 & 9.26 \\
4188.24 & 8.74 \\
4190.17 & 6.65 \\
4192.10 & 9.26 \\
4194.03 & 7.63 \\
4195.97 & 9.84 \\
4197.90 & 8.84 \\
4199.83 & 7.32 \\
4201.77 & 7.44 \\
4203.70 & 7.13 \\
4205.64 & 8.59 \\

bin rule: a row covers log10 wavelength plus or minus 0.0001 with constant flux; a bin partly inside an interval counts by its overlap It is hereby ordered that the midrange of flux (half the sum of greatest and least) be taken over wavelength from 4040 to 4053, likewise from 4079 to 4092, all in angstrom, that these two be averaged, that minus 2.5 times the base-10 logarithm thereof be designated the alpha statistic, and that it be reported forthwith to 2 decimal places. -2.22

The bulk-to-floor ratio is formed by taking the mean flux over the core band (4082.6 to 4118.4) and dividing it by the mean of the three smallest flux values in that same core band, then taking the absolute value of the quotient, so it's 1.18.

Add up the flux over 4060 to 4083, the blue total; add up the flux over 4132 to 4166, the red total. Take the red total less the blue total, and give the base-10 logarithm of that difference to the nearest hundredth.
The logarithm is 1.82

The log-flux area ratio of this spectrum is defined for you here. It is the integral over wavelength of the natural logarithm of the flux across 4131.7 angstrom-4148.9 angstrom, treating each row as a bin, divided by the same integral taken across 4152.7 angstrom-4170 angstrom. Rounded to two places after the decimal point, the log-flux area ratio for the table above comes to 0.93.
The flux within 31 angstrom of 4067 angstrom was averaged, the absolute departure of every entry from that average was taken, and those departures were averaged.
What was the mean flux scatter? 1.13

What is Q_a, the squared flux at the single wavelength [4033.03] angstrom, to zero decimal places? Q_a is 42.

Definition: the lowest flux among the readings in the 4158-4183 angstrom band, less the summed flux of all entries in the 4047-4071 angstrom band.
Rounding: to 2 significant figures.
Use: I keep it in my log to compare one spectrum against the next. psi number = -86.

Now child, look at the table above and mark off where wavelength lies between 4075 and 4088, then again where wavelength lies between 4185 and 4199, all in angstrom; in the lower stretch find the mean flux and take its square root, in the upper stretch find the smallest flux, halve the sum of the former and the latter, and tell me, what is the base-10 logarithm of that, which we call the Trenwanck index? 0.677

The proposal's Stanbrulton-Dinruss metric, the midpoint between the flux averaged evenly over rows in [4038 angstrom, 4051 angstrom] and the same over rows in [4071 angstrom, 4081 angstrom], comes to 7.5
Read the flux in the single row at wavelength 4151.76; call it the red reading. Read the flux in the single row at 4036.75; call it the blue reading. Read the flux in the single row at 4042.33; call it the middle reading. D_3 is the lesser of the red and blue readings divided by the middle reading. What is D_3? 0.84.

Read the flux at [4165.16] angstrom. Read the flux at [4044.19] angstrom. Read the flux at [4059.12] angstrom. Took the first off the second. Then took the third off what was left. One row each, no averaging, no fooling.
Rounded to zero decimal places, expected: -10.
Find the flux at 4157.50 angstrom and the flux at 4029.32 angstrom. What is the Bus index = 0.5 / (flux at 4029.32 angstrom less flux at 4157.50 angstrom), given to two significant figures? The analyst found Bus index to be 0.70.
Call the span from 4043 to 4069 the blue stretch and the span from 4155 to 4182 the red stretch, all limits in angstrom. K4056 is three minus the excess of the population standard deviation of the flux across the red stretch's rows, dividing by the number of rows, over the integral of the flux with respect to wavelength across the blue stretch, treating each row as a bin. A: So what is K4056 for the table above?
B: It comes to 191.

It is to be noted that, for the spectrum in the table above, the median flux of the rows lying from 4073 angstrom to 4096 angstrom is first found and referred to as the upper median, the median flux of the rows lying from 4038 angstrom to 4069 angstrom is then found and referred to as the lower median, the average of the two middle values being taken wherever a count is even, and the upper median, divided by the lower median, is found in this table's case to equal 1.08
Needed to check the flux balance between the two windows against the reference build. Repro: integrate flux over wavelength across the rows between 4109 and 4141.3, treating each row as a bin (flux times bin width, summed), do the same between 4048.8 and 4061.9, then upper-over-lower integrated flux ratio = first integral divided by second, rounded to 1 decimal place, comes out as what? 2.7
